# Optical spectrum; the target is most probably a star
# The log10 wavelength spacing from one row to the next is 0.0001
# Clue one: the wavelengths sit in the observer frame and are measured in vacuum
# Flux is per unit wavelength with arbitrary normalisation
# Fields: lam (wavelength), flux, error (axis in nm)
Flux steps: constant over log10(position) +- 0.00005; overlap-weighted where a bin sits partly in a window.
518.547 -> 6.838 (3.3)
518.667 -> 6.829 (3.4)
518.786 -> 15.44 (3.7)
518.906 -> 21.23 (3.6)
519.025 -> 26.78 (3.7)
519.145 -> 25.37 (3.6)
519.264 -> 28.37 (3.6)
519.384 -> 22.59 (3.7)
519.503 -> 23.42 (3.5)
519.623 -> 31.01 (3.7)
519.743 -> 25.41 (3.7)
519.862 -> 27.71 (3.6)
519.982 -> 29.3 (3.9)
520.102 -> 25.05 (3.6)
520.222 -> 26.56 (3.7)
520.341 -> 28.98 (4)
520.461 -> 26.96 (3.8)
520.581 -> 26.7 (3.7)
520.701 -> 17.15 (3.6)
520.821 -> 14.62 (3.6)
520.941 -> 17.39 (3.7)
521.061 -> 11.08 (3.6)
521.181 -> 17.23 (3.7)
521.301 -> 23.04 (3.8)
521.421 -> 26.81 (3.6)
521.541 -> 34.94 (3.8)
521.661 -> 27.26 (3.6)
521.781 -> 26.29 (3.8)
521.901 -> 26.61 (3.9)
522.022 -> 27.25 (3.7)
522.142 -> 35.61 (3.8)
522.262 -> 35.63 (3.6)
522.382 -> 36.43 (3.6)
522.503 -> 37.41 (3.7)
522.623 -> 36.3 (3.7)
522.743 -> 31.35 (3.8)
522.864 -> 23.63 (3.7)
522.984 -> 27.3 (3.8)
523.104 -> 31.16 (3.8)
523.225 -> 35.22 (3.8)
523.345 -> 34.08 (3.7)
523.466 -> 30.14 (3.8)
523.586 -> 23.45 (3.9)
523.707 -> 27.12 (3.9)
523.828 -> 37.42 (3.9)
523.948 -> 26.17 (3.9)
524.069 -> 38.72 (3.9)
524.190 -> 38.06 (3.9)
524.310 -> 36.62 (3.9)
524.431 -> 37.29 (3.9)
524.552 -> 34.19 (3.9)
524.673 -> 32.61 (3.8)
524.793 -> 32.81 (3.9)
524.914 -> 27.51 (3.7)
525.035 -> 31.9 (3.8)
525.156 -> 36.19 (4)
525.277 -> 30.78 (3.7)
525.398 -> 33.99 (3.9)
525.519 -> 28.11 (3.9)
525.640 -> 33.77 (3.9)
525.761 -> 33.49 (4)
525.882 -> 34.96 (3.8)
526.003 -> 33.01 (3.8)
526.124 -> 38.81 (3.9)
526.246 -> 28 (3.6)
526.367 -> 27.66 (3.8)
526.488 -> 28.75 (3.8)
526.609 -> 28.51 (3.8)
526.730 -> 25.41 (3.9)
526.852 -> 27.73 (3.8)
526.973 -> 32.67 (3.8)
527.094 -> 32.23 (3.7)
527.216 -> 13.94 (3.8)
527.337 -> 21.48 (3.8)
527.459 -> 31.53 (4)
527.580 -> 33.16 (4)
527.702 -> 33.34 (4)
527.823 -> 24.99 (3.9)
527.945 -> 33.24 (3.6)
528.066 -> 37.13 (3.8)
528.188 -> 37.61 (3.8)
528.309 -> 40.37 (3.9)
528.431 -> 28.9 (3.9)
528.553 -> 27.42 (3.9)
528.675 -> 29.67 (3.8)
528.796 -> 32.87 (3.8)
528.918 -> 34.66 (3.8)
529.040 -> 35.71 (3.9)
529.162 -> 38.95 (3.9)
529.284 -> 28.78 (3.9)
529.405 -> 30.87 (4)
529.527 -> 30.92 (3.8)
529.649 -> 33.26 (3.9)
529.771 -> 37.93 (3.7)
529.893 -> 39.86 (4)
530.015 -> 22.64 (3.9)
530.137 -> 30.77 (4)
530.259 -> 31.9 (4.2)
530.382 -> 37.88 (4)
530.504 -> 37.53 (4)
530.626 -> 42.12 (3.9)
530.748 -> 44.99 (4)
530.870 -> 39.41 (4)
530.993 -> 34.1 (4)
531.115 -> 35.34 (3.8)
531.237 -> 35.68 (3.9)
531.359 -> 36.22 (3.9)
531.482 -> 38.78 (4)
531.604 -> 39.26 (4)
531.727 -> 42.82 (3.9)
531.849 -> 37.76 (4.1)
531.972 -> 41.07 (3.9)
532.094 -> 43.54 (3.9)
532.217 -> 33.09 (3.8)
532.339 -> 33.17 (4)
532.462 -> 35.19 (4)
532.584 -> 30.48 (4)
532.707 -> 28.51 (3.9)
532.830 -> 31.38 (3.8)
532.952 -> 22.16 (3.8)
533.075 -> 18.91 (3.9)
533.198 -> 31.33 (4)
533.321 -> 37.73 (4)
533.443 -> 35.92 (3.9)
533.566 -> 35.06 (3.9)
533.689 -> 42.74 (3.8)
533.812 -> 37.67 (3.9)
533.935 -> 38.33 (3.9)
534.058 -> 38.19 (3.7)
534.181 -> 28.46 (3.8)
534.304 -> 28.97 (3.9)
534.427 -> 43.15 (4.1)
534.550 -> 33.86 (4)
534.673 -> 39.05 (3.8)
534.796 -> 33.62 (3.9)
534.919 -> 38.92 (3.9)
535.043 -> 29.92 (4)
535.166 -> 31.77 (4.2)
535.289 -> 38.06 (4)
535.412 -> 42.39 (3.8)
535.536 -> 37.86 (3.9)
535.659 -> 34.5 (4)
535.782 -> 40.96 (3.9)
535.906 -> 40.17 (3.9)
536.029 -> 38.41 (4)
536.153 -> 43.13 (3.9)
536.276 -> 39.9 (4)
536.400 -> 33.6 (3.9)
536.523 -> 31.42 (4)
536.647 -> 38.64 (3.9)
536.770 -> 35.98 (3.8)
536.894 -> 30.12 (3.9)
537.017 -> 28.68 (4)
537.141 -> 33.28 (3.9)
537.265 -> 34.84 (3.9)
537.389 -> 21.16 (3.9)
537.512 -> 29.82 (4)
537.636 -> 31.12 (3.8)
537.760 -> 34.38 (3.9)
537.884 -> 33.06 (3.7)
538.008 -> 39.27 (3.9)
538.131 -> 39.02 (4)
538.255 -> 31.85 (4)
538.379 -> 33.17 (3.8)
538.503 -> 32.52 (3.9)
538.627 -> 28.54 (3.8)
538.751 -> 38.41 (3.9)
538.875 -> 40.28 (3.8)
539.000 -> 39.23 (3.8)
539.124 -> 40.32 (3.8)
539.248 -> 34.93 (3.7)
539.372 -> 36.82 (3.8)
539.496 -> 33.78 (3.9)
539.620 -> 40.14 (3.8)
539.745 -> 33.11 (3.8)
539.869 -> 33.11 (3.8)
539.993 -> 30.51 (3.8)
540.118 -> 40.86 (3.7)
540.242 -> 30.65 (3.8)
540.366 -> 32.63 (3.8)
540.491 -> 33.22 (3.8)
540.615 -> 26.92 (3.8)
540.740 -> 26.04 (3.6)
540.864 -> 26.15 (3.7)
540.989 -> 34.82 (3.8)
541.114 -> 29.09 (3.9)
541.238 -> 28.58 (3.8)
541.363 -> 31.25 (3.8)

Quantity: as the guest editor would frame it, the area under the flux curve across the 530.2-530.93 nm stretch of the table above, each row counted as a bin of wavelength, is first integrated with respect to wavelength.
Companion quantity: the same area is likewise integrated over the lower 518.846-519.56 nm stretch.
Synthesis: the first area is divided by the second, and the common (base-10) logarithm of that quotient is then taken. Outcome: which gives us 0.21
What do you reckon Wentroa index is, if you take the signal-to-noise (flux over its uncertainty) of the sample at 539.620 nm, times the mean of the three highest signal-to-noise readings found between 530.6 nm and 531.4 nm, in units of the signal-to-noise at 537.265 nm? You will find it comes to 13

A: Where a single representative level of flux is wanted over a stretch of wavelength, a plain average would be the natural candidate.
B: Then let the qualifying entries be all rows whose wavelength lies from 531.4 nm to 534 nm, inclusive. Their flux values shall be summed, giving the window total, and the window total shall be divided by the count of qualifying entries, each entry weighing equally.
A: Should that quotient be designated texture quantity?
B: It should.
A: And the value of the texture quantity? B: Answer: 35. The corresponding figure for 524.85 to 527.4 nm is 30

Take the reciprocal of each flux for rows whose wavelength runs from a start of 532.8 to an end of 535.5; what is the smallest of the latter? 0.023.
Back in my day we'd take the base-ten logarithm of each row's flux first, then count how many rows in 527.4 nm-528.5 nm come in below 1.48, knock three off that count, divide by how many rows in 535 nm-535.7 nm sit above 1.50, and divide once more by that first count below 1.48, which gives -0.10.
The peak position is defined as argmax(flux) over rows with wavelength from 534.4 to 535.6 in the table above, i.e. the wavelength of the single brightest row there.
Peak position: 534.427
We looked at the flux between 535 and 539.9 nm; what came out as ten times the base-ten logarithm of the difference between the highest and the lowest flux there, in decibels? 13.4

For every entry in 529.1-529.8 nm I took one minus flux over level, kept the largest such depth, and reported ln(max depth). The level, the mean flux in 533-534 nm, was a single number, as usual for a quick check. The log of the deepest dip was -1.8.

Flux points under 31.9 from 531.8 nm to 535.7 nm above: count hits 10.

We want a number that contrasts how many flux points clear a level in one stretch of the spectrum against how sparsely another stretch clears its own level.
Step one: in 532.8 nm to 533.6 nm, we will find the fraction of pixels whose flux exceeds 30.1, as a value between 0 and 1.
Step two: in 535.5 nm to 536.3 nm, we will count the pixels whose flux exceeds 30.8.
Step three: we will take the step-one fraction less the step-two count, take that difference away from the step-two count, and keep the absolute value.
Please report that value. 13.3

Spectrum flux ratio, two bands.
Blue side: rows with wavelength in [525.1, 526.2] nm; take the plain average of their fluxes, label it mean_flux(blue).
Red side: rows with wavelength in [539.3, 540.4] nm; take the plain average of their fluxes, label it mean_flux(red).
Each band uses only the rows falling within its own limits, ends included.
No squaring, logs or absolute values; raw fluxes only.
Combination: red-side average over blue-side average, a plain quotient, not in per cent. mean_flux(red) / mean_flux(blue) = 1.03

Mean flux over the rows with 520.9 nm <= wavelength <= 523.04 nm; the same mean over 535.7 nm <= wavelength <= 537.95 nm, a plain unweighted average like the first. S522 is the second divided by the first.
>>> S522 1.23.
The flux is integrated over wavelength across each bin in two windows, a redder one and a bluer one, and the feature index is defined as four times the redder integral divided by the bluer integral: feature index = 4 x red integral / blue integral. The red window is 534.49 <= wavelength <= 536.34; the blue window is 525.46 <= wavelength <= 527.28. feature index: 5.1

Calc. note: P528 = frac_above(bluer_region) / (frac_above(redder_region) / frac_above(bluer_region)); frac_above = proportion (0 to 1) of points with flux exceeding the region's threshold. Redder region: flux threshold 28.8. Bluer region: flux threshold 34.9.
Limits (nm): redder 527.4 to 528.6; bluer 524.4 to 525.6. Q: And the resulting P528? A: 0.050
